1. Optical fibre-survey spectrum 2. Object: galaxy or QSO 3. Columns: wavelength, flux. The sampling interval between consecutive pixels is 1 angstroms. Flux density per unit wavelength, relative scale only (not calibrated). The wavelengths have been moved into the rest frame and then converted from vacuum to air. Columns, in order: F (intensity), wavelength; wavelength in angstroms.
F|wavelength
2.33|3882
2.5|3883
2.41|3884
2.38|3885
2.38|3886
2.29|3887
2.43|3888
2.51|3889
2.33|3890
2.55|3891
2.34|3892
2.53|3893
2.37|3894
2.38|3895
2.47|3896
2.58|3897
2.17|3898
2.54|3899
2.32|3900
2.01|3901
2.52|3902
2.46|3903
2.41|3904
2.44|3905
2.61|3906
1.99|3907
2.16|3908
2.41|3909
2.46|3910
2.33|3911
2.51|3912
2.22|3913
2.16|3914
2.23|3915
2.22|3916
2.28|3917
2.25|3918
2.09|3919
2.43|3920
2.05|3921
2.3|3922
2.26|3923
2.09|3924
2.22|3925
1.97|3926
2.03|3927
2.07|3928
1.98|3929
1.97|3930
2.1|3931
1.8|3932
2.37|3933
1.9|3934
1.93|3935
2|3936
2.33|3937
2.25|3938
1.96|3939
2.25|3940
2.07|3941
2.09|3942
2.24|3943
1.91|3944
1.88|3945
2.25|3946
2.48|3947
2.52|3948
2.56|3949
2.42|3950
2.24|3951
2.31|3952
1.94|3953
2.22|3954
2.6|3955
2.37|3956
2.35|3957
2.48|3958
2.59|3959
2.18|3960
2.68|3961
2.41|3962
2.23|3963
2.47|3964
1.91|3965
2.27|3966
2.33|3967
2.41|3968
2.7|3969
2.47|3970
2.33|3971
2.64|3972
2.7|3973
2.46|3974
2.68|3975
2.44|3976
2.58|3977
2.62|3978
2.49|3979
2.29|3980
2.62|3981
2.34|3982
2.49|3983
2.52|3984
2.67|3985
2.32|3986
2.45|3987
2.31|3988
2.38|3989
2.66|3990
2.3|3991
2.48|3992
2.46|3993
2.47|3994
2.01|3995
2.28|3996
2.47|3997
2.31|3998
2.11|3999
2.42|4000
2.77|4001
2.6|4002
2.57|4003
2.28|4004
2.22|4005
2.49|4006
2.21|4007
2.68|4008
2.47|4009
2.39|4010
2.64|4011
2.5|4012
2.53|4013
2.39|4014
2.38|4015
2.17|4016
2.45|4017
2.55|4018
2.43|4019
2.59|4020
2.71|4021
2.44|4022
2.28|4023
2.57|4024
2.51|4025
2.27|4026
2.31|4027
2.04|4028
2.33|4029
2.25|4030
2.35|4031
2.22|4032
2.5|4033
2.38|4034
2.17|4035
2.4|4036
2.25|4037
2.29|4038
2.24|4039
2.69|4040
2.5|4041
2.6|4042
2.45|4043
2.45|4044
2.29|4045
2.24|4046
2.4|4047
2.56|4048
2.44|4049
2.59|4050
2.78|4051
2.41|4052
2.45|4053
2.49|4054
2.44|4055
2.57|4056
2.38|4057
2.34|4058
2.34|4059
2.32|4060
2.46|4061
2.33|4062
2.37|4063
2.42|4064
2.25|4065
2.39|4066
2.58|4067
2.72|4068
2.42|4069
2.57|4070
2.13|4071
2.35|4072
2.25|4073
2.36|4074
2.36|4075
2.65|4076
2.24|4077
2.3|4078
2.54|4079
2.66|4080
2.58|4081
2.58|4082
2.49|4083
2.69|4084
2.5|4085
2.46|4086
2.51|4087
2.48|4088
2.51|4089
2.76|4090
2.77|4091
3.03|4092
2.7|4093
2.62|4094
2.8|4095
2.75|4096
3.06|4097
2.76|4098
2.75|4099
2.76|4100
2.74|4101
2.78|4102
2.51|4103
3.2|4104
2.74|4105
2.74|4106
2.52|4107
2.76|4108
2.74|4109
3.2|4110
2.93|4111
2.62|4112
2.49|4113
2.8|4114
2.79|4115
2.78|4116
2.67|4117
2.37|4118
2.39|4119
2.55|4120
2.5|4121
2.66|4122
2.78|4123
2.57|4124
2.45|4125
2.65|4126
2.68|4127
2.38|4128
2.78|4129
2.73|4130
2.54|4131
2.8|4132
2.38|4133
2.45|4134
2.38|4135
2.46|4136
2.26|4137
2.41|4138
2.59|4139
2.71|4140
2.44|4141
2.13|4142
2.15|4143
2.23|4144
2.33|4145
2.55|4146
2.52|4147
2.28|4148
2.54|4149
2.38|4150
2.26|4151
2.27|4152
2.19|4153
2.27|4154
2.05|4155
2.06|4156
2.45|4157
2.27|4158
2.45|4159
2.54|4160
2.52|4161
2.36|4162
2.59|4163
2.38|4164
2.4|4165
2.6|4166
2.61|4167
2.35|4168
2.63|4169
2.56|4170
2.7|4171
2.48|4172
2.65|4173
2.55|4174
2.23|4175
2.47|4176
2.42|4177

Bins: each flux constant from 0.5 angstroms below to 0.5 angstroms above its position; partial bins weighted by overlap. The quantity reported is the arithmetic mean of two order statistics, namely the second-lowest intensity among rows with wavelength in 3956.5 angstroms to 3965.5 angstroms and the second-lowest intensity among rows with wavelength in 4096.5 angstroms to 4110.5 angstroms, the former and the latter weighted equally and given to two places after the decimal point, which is 2.35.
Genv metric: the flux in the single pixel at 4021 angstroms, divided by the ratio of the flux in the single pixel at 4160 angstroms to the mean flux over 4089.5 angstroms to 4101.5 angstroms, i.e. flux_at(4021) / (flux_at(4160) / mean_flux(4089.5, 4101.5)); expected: 3.0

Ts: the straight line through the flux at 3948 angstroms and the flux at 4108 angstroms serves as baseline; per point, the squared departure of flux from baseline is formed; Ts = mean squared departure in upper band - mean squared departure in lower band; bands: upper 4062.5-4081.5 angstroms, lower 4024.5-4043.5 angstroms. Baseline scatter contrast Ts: -0.01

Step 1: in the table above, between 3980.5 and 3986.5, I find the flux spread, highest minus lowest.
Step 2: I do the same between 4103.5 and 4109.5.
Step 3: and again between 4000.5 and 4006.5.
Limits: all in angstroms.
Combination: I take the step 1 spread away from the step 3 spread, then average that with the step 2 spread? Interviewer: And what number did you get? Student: 0.44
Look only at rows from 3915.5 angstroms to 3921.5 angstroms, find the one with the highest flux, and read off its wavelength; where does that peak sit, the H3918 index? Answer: 3920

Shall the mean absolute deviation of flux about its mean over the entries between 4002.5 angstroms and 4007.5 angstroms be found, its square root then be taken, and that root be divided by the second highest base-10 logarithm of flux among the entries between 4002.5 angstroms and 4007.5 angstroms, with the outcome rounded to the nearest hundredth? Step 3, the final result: 0.95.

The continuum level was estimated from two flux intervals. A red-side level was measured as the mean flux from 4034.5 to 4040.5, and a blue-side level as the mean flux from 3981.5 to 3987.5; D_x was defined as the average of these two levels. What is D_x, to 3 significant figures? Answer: 2.40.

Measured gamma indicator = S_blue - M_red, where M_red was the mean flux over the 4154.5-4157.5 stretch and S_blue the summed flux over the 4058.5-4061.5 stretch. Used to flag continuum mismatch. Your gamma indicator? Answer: 4.9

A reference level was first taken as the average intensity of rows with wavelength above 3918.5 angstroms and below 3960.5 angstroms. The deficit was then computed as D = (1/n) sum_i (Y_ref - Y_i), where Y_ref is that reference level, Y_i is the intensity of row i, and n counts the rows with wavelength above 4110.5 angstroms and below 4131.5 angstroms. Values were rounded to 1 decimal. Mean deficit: -0.4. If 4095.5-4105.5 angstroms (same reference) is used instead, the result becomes -0.6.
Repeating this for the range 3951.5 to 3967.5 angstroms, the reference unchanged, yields -0.1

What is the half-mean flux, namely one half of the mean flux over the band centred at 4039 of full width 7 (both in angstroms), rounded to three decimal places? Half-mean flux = 1.212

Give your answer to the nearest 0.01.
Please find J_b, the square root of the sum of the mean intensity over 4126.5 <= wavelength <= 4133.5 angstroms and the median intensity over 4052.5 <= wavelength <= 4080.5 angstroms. 2.24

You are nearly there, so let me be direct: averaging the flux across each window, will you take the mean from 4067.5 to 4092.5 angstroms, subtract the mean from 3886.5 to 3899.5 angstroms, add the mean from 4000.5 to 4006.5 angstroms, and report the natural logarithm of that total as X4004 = 0.95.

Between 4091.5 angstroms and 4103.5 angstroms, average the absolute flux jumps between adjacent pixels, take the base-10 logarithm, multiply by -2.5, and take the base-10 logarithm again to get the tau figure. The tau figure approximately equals 0.32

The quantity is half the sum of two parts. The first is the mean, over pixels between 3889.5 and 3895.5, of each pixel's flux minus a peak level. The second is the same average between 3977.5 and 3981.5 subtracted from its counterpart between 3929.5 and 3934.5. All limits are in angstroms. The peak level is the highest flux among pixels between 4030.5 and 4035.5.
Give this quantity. -0.28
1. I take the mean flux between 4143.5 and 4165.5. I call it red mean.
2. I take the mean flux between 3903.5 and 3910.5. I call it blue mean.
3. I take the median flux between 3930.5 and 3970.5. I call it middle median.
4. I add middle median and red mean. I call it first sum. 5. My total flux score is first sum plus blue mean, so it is 7.0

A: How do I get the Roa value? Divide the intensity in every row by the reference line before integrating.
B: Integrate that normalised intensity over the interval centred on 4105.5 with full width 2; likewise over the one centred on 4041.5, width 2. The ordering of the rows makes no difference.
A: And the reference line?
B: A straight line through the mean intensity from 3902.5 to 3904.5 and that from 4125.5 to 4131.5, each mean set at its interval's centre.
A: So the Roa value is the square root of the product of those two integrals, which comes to 2.05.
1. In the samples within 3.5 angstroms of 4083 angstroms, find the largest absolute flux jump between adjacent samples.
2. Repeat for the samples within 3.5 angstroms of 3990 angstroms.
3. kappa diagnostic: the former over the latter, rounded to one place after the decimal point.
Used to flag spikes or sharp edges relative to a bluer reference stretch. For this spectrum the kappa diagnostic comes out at 0.6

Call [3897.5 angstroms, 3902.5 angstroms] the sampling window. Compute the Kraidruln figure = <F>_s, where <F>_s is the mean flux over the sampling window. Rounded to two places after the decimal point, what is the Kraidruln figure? 2.31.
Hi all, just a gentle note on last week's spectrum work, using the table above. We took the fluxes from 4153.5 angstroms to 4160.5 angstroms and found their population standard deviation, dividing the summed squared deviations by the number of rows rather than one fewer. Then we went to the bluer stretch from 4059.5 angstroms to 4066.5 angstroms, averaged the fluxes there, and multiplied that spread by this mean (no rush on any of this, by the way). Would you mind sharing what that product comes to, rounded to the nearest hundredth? 0.42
